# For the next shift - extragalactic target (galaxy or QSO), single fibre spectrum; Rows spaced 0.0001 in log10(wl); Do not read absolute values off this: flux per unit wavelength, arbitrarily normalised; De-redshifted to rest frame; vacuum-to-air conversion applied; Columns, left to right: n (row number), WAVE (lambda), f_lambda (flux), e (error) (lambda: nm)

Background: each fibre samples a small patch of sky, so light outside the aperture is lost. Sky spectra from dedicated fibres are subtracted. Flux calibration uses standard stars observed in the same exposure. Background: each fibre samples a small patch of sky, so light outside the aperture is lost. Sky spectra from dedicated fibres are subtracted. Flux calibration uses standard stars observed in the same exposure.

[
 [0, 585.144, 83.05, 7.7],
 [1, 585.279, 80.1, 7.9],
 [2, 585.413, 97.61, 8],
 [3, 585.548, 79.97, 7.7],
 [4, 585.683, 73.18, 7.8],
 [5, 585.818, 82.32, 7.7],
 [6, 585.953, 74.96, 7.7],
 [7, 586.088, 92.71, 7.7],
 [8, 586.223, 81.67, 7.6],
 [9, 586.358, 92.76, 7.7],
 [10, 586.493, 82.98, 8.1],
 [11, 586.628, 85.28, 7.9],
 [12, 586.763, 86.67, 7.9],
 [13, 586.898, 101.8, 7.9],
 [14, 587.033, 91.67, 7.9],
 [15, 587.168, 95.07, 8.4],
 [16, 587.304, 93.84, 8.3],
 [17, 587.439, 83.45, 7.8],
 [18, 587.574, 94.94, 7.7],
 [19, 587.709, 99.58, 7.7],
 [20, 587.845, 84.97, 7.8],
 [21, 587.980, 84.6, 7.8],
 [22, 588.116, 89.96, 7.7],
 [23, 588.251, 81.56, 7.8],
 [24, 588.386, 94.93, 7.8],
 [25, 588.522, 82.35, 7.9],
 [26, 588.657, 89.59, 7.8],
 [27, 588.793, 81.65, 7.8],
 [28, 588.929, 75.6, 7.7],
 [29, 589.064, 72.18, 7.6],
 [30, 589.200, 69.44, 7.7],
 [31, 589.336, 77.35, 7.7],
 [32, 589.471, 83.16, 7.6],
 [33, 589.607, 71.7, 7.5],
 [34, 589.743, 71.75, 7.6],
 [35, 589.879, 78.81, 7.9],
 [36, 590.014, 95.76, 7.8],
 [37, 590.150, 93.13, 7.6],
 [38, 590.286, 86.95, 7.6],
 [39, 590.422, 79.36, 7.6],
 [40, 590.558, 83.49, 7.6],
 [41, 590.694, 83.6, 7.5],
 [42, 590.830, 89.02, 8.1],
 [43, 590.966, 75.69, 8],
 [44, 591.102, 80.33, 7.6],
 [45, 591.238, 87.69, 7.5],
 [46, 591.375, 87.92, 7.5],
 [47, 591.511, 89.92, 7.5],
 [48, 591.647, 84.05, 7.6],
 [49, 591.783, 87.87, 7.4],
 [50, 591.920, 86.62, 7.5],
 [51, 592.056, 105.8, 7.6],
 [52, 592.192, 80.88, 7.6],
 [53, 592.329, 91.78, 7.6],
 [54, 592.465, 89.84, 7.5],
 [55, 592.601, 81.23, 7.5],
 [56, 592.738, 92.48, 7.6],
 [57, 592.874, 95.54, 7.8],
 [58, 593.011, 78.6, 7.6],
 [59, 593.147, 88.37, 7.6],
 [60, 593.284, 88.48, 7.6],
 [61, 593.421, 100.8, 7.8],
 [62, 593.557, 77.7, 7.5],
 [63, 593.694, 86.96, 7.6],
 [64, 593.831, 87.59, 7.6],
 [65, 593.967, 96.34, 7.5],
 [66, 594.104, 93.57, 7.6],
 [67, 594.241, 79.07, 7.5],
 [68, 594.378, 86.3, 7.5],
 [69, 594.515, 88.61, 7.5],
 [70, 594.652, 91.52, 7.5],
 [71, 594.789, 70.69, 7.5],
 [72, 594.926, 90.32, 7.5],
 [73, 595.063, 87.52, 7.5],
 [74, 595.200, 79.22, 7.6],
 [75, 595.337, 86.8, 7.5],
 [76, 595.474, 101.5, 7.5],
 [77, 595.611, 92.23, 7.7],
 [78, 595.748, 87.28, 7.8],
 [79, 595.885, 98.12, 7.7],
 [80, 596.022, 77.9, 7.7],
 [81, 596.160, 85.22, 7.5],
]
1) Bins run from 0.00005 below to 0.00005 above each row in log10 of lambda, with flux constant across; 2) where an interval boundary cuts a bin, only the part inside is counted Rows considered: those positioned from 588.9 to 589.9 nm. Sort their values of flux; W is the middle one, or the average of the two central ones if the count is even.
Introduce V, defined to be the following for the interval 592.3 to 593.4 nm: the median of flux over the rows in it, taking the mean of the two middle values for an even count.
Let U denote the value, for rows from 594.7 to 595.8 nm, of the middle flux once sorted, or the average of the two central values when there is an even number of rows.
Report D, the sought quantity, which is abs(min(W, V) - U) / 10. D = 1.35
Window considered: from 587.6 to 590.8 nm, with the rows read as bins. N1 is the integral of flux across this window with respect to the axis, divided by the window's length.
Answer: 83.3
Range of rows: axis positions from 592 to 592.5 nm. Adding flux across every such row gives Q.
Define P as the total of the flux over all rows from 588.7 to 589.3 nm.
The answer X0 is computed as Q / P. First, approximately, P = 299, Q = 368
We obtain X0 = 1.23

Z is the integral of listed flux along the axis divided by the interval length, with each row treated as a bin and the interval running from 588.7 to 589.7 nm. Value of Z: 76.1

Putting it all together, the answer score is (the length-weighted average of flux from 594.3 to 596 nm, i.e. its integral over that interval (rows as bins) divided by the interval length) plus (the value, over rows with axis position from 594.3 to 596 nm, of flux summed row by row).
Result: 1148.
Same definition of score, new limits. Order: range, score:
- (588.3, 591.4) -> 1974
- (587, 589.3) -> 1551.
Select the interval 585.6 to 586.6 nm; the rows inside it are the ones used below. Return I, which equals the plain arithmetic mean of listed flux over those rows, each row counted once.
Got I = 82.9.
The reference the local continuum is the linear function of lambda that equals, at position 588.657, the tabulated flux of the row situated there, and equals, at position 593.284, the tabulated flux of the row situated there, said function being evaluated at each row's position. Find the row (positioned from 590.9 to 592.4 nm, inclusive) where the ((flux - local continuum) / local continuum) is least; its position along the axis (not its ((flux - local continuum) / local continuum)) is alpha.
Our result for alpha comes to 590.966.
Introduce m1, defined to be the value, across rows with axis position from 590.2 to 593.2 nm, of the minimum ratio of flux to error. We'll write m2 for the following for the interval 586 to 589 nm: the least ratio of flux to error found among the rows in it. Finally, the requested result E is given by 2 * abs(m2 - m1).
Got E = 0.71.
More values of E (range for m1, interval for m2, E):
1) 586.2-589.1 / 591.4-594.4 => 1.69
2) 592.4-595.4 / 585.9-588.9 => 0.62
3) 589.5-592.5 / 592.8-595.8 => 0.03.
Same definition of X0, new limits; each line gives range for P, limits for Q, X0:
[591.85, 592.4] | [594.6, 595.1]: 0.93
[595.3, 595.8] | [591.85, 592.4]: 0.99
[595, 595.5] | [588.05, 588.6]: 0.98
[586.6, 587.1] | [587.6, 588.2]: 0.98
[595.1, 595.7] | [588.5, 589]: 0.92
